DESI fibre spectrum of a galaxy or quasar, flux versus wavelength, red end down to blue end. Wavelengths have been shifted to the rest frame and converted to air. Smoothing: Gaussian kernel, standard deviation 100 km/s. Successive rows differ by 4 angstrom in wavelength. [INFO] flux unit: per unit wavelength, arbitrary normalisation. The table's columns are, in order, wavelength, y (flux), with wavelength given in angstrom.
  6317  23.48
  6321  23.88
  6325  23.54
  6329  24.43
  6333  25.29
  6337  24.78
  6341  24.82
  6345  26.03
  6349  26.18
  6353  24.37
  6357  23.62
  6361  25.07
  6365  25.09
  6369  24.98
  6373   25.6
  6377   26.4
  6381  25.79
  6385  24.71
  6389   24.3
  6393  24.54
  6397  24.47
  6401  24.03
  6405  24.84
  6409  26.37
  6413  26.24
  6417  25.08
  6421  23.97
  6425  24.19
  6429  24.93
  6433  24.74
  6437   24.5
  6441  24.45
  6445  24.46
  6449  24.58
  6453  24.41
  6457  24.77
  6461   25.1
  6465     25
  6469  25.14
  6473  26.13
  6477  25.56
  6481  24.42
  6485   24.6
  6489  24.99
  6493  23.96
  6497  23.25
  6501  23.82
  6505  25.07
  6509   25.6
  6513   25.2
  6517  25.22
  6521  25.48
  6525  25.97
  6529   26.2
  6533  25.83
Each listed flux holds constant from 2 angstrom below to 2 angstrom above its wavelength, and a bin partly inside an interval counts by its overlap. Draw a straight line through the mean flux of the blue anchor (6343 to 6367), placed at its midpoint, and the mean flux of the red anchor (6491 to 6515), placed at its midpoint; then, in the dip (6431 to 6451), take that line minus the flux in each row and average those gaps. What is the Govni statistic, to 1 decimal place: 0.2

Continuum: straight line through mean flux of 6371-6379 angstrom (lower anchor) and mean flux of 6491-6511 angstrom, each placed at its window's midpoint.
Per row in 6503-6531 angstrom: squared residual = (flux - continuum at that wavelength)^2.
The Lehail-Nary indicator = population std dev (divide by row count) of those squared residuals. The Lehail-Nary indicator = 1.5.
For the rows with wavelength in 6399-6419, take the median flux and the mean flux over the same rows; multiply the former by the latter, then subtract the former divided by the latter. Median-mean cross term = 634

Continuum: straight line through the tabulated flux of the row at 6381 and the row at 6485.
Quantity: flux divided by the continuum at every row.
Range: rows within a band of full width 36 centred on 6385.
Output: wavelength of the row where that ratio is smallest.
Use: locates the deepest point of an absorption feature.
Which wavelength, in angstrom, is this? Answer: 6401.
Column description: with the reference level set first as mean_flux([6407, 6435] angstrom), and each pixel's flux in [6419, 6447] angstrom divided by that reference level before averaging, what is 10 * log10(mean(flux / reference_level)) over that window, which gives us -0.11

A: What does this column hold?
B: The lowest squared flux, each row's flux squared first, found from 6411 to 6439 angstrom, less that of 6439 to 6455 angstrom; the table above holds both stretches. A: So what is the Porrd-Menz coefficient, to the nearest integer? -21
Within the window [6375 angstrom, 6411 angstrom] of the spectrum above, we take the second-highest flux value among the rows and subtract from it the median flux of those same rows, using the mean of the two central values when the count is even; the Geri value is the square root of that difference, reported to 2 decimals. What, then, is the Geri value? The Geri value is 1.29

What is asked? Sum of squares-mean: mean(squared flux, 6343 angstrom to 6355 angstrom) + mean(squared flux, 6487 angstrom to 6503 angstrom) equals 1229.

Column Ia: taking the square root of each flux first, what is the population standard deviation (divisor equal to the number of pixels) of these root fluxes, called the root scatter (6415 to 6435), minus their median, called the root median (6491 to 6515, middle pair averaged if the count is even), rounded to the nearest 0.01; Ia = -4.91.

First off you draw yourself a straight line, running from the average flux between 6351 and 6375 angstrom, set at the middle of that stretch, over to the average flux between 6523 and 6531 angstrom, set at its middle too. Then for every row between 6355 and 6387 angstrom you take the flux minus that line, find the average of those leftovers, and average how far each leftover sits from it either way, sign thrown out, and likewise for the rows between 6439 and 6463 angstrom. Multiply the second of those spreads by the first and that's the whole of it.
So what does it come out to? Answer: 0.09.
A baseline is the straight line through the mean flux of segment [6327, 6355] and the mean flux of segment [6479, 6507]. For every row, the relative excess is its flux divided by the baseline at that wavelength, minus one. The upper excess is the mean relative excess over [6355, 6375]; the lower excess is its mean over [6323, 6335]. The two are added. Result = -0.036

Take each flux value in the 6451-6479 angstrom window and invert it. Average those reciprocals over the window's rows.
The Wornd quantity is 0.0398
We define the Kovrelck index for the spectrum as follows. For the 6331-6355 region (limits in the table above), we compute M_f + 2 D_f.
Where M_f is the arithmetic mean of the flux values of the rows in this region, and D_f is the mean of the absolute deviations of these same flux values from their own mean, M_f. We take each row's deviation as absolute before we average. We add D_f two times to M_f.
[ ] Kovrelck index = 26.4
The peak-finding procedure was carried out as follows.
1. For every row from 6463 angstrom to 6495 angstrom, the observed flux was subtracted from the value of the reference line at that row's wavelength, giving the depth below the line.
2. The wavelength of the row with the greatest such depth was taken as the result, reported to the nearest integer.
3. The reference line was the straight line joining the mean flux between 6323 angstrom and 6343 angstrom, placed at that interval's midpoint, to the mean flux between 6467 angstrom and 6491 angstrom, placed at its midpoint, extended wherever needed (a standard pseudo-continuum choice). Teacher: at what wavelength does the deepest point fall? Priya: 6493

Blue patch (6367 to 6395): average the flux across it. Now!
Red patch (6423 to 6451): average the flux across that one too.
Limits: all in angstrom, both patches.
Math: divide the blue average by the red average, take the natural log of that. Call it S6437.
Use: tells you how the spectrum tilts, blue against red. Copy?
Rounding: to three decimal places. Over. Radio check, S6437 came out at 0.026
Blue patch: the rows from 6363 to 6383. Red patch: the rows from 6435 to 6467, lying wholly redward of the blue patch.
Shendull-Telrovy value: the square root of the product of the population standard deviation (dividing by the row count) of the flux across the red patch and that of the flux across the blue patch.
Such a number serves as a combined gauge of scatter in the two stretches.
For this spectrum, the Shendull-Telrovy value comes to 0.36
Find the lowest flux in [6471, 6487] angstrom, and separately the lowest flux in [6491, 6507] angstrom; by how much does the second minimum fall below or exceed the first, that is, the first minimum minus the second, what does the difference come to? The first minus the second 1.2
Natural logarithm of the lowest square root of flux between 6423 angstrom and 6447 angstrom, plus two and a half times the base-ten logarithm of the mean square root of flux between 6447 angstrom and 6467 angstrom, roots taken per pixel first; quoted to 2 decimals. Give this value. 3.34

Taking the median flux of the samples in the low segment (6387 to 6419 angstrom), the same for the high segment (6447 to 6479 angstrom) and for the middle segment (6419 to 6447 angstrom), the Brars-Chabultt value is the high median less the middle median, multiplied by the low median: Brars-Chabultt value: 15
